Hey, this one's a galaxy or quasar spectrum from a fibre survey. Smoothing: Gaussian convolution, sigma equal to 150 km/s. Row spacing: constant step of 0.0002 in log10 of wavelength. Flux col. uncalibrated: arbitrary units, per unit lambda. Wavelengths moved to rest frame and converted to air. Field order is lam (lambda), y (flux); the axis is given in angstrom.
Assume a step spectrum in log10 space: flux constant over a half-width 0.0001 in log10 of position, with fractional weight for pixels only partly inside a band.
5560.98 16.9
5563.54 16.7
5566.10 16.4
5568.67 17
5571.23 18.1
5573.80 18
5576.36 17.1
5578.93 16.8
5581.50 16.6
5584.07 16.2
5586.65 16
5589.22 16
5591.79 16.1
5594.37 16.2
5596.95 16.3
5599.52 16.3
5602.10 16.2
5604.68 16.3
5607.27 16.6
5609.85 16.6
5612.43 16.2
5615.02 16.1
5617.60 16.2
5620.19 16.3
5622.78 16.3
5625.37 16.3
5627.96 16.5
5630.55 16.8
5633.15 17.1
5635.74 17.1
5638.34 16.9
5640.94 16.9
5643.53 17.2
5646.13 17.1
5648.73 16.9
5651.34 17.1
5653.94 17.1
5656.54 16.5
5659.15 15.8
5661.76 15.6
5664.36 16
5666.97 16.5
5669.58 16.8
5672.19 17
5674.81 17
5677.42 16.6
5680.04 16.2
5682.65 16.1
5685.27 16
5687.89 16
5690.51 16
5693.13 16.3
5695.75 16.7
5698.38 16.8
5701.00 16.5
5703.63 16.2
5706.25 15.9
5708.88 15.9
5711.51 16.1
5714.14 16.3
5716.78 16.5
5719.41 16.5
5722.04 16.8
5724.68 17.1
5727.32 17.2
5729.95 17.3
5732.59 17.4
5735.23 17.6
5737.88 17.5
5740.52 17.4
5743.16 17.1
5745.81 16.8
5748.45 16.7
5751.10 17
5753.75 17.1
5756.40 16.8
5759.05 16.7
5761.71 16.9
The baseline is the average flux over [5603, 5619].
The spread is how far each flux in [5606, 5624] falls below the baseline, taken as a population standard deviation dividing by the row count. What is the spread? 0.18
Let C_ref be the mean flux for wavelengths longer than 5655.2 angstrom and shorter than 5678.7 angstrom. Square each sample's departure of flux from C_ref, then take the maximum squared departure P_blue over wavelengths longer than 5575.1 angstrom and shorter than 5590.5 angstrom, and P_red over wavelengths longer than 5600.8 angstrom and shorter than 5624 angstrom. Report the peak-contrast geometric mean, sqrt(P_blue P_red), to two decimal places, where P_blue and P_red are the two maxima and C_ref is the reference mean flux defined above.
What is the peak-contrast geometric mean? 0.22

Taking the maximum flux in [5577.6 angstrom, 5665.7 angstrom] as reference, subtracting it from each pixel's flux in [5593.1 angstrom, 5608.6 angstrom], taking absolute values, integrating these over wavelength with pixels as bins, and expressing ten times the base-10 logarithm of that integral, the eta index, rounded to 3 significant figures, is 11.4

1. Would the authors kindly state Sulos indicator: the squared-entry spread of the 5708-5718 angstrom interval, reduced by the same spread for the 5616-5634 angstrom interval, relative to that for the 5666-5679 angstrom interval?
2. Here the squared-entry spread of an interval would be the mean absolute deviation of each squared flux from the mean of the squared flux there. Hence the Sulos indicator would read -0.3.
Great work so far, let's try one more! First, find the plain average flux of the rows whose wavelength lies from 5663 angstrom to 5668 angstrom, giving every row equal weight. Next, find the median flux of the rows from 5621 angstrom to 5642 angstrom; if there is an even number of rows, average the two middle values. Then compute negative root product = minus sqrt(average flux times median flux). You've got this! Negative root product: -16.5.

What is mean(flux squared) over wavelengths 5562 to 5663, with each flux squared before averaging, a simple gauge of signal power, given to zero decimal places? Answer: 276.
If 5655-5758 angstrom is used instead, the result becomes 276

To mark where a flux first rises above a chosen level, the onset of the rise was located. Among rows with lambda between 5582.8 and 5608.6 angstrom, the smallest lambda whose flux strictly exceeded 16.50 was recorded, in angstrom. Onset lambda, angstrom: 5607.27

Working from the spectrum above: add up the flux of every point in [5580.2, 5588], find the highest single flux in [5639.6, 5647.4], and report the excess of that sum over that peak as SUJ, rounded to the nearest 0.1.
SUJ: 31.6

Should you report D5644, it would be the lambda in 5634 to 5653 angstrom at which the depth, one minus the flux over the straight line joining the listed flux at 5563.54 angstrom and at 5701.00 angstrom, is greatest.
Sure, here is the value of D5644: 5638.34 angstrom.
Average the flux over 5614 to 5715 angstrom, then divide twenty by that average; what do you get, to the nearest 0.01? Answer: 1.21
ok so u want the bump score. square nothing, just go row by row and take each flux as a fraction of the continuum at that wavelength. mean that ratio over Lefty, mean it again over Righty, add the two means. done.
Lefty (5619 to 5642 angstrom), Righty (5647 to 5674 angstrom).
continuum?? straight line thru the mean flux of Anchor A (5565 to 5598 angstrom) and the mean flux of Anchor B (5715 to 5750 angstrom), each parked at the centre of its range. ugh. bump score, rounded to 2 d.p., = 1.97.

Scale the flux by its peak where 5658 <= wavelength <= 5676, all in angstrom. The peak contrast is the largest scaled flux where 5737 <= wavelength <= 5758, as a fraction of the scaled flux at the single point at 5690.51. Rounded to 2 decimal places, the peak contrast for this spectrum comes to 1.09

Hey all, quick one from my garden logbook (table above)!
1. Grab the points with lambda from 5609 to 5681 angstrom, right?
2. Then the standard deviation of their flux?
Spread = 0.44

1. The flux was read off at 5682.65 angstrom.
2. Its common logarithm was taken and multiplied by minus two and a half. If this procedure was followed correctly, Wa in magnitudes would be -3.02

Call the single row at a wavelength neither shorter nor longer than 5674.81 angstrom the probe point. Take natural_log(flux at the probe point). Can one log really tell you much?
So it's 2.83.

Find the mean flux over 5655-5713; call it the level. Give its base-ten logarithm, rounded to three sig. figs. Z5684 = 1.21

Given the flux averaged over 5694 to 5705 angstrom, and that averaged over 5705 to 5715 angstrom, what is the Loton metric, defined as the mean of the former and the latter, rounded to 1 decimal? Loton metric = 16.3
